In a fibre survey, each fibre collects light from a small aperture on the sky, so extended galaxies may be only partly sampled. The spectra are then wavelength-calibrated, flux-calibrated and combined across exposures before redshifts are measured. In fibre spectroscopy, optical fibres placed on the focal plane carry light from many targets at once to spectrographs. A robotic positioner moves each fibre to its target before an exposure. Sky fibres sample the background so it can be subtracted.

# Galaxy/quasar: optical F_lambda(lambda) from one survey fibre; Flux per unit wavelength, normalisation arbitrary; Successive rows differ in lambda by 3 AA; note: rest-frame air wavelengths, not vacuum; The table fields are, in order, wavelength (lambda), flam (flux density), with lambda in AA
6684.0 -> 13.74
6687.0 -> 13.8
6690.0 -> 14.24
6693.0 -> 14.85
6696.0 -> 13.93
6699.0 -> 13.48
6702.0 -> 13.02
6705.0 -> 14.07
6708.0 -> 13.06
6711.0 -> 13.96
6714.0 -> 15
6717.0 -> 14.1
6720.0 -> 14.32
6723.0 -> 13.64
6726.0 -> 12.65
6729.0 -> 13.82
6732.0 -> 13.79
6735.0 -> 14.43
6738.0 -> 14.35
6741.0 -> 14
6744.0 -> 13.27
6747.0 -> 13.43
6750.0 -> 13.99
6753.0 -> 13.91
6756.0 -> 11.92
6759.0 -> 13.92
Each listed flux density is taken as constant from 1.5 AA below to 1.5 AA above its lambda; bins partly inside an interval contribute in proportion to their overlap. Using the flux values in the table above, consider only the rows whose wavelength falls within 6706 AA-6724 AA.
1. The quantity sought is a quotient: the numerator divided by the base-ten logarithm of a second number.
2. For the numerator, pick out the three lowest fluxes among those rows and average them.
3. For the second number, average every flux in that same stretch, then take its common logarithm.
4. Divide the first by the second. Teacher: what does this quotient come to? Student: 11.8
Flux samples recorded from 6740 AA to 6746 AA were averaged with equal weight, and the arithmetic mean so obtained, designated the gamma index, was 13.6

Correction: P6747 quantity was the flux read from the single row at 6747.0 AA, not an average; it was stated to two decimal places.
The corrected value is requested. 13.43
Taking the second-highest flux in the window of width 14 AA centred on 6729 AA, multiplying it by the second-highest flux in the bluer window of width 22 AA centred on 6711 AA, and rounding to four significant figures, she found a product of 197.9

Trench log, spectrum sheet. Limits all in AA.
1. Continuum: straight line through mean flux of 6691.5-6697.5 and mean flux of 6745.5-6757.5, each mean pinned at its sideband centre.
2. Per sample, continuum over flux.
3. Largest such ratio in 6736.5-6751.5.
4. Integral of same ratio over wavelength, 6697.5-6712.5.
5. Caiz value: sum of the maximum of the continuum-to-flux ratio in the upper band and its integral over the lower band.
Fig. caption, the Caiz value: 16.8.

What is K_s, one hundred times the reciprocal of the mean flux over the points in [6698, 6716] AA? 7.26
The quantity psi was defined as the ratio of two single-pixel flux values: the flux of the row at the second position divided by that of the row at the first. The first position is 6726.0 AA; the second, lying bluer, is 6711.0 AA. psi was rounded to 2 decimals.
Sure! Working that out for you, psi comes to 1.10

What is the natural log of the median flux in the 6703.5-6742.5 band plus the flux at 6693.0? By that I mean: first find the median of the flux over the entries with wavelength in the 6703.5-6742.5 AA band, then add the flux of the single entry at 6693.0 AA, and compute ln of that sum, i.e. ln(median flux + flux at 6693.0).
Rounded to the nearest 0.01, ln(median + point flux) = 3.36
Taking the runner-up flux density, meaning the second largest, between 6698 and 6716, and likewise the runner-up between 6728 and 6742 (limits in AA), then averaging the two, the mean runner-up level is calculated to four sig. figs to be 14.21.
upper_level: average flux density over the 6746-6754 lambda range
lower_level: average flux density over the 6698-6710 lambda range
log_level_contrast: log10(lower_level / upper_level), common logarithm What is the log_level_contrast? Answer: -0.012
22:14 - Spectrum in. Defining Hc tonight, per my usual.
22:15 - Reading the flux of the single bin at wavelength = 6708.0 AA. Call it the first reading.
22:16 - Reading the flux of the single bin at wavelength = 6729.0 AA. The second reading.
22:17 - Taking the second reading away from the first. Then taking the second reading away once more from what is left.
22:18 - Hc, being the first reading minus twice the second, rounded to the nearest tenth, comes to -14.6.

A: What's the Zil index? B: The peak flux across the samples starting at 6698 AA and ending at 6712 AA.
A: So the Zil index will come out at 14.07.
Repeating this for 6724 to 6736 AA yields 14.43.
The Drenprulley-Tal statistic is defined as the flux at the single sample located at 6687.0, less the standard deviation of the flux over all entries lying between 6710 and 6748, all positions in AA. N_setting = 13.2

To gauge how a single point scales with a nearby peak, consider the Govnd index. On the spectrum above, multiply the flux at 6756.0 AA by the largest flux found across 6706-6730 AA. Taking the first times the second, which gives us 179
